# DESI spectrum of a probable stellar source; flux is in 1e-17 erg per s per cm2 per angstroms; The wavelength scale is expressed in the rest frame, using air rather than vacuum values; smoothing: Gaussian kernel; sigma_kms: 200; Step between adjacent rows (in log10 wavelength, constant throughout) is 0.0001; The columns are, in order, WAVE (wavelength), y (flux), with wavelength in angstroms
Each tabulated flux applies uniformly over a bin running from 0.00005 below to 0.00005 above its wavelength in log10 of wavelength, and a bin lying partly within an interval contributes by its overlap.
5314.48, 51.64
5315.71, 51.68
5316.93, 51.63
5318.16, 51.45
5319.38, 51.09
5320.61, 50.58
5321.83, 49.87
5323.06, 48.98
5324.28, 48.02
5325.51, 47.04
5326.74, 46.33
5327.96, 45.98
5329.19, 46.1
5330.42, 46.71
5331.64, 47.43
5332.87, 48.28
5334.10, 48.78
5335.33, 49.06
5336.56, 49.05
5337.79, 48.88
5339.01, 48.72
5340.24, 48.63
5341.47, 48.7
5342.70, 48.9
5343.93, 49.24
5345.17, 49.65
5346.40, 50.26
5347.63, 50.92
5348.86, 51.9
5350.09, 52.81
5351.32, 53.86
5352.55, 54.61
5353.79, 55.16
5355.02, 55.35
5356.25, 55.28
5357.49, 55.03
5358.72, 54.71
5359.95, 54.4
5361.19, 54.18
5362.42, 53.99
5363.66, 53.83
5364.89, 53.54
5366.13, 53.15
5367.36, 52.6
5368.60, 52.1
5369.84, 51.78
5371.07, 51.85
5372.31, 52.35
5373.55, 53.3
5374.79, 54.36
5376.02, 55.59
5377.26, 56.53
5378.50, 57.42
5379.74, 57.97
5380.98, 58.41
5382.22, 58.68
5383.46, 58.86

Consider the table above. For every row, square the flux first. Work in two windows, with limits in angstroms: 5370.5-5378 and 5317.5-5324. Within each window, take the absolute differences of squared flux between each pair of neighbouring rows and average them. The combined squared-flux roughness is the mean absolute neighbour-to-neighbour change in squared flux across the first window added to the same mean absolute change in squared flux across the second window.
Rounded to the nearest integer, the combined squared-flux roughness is 163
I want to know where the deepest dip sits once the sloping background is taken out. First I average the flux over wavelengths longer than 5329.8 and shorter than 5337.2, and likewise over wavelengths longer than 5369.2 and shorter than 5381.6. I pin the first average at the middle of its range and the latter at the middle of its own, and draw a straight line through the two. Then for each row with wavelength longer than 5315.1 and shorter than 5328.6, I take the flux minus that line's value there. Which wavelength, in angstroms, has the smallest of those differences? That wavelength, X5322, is 5327.96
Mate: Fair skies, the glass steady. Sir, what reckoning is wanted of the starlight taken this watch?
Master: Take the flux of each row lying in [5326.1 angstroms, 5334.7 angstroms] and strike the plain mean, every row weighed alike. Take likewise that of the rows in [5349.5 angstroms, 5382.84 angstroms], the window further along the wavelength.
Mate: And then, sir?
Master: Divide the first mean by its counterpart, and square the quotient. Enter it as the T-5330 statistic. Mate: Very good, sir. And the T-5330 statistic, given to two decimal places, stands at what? 0.75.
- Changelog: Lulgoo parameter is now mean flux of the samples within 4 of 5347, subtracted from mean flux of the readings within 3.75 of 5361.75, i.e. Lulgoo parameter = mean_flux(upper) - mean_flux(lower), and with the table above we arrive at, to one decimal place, 3.3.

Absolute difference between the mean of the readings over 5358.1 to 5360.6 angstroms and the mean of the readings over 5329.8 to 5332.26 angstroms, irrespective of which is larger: 7.5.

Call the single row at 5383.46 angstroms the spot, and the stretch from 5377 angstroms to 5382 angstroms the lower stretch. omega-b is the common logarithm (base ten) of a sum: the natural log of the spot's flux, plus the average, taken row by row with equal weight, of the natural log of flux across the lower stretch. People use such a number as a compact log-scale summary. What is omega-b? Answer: 0.910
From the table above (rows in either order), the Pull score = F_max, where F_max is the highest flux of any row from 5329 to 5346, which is 49.65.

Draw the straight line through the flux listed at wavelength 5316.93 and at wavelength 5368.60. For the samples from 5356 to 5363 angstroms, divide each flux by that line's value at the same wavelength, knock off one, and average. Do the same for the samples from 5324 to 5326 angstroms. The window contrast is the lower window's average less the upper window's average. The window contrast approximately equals -0.13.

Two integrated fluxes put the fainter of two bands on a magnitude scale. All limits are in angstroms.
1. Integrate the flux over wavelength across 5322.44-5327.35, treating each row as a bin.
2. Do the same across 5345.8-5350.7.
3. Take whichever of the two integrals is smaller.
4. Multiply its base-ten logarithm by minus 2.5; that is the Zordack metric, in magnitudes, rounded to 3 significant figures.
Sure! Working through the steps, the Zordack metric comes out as -5.92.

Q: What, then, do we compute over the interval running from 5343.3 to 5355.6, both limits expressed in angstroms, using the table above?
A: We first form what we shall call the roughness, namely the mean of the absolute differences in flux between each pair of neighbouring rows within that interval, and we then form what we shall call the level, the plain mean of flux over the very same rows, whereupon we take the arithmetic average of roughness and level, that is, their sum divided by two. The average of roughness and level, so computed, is 26.5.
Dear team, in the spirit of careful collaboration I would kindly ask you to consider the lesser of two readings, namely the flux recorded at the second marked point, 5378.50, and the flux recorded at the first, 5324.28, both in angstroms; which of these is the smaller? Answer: 48.0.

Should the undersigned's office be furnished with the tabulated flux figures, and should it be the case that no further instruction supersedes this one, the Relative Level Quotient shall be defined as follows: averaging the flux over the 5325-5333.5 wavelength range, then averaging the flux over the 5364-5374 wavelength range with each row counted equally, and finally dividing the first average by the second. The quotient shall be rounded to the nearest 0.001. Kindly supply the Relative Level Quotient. 0.891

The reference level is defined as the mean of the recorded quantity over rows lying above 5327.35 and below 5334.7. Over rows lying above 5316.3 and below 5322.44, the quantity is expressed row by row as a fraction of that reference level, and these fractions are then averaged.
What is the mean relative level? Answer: 1.08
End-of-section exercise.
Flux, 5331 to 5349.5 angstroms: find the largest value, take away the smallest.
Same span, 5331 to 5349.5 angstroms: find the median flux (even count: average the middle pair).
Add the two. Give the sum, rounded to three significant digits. 53.4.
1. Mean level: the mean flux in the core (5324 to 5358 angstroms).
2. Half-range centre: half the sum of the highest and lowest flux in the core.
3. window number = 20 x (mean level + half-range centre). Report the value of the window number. 2014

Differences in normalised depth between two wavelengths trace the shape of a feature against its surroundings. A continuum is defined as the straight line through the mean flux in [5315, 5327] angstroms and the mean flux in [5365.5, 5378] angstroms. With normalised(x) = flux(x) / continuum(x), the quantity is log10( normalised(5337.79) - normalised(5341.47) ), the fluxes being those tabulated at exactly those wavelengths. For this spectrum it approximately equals -2.07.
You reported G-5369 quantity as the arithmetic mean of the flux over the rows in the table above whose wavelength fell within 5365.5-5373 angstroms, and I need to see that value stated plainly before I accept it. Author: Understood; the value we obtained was 52.3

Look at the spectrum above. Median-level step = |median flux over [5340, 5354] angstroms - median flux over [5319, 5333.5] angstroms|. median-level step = 3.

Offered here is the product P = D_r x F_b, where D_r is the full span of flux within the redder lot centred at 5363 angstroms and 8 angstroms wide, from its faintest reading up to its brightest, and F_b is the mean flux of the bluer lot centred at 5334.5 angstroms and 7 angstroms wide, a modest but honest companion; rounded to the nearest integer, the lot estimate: 61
